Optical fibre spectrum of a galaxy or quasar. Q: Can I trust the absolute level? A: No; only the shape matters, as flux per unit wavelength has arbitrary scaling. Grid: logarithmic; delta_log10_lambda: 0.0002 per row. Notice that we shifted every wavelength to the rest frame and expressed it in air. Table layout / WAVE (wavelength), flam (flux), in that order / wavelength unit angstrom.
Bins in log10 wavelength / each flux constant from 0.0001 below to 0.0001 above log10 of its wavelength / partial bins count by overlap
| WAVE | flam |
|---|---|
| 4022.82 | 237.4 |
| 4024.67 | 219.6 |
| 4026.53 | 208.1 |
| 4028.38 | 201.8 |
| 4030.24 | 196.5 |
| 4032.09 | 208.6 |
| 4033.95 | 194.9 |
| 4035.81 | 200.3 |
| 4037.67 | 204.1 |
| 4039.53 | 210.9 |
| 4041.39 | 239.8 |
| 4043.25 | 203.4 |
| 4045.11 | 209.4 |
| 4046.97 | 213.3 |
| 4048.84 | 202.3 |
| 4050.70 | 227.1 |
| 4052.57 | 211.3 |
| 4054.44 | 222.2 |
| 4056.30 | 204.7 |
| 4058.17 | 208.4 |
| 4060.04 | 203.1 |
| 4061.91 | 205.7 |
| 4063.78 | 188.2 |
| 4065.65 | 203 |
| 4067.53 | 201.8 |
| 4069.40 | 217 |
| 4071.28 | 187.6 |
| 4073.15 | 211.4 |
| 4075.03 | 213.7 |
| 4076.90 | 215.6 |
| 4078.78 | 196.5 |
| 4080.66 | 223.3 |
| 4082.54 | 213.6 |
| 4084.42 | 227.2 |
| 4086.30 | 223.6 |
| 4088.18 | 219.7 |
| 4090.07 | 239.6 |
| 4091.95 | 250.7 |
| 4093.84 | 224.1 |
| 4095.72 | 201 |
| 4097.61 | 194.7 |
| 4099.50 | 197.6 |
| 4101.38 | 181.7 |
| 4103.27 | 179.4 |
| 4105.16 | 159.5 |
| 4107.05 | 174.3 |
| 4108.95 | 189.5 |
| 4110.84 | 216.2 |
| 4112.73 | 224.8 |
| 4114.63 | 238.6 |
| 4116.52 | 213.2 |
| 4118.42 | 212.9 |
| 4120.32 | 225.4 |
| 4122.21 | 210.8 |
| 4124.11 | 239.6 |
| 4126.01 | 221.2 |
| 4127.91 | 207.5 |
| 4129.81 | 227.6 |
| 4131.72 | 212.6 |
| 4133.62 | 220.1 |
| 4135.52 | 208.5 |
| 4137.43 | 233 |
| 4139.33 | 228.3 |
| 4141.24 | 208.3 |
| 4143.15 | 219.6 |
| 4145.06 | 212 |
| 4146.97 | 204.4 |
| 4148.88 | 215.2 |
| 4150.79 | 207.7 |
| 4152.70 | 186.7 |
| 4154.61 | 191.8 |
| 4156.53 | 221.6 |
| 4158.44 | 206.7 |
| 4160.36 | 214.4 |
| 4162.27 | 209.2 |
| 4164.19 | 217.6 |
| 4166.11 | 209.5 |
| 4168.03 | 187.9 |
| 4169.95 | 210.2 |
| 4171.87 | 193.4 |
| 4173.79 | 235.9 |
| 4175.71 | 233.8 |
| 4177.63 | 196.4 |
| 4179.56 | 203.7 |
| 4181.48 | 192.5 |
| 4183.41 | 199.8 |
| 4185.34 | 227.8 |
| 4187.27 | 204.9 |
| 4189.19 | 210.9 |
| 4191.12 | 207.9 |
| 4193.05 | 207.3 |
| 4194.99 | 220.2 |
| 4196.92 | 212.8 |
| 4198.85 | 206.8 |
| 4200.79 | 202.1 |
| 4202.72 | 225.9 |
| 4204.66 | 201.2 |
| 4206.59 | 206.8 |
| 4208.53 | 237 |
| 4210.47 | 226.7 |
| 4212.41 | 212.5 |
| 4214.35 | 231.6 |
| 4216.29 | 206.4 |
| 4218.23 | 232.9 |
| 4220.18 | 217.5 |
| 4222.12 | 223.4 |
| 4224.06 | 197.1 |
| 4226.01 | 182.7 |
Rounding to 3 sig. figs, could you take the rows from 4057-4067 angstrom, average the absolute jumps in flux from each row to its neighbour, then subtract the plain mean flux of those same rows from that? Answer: -192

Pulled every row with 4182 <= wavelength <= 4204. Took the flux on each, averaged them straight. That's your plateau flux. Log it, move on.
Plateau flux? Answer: 211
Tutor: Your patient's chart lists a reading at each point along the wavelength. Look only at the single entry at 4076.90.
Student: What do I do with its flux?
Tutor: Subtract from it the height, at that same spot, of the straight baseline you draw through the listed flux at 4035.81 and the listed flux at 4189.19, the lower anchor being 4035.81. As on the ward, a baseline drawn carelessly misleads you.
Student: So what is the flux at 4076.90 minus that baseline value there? 12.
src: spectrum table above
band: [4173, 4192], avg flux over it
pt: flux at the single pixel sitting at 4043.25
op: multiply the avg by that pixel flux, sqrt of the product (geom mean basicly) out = 207.3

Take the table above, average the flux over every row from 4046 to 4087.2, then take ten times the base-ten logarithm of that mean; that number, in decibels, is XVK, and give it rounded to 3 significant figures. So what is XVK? 23.2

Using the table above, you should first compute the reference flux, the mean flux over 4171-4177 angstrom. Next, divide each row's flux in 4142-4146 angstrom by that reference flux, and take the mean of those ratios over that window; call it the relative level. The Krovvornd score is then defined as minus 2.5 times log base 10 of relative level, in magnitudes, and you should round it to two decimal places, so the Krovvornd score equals 0.03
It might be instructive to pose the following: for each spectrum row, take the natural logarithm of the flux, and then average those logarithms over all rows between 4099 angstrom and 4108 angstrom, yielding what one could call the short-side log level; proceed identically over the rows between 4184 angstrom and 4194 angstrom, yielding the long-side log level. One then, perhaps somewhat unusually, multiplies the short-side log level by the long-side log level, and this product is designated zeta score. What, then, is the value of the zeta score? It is 27.7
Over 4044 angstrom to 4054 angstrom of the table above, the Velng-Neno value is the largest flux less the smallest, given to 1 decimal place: 24.8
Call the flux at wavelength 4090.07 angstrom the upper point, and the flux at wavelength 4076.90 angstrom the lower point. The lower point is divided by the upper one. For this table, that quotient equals 0.90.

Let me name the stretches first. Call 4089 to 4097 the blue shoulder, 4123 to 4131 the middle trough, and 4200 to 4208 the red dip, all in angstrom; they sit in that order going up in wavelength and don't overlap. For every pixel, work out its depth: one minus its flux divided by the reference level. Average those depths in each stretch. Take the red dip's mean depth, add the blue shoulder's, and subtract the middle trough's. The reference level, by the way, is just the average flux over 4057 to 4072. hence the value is -0.06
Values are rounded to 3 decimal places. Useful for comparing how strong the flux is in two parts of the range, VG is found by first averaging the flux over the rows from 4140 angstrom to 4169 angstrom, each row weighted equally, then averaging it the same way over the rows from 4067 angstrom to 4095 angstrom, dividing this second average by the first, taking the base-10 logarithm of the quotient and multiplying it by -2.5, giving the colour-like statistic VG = -0.052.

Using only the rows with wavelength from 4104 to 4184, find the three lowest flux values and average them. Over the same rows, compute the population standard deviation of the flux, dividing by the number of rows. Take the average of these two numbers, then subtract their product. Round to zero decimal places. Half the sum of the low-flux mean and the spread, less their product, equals -2807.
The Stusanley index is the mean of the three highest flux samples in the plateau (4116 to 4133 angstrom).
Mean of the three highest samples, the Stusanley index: 231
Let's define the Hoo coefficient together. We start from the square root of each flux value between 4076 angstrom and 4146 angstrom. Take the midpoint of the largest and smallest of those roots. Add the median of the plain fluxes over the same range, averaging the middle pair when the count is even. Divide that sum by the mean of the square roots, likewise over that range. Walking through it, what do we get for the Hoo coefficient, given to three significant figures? 15.8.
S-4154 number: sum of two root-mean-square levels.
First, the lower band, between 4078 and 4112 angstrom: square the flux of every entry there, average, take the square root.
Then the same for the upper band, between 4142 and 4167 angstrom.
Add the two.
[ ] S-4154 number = 417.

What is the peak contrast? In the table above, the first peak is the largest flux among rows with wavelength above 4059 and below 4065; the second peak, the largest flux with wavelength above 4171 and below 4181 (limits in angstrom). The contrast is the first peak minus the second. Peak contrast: -30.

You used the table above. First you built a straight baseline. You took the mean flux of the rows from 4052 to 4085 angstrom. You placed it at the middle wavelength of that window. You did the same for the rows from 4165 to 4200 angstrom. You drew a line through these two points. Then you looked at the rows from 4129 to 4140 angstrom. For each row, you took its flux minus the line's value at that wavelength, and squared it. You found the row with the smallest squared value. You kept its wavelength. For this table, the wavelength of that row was 4135.52 angstrom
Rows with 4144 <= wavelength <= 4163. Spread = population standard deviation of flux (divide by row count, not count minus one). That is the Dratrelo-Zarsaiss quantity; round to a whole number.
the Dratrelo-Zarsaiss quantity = 10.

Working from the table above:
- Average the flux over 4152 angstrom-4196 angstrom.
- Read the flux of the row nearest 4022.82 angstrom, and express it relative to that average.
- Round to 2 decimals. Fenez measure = 1.14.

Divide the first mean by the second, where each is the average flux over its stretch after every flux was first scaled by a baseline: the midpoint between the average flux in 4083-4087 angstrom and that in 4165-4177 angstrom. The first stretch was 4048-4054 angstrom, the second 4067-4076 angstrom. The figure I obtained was 1.04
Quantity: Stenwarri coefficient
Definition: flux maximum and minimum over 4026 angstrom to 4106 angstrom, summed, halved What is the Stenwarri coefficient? 205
